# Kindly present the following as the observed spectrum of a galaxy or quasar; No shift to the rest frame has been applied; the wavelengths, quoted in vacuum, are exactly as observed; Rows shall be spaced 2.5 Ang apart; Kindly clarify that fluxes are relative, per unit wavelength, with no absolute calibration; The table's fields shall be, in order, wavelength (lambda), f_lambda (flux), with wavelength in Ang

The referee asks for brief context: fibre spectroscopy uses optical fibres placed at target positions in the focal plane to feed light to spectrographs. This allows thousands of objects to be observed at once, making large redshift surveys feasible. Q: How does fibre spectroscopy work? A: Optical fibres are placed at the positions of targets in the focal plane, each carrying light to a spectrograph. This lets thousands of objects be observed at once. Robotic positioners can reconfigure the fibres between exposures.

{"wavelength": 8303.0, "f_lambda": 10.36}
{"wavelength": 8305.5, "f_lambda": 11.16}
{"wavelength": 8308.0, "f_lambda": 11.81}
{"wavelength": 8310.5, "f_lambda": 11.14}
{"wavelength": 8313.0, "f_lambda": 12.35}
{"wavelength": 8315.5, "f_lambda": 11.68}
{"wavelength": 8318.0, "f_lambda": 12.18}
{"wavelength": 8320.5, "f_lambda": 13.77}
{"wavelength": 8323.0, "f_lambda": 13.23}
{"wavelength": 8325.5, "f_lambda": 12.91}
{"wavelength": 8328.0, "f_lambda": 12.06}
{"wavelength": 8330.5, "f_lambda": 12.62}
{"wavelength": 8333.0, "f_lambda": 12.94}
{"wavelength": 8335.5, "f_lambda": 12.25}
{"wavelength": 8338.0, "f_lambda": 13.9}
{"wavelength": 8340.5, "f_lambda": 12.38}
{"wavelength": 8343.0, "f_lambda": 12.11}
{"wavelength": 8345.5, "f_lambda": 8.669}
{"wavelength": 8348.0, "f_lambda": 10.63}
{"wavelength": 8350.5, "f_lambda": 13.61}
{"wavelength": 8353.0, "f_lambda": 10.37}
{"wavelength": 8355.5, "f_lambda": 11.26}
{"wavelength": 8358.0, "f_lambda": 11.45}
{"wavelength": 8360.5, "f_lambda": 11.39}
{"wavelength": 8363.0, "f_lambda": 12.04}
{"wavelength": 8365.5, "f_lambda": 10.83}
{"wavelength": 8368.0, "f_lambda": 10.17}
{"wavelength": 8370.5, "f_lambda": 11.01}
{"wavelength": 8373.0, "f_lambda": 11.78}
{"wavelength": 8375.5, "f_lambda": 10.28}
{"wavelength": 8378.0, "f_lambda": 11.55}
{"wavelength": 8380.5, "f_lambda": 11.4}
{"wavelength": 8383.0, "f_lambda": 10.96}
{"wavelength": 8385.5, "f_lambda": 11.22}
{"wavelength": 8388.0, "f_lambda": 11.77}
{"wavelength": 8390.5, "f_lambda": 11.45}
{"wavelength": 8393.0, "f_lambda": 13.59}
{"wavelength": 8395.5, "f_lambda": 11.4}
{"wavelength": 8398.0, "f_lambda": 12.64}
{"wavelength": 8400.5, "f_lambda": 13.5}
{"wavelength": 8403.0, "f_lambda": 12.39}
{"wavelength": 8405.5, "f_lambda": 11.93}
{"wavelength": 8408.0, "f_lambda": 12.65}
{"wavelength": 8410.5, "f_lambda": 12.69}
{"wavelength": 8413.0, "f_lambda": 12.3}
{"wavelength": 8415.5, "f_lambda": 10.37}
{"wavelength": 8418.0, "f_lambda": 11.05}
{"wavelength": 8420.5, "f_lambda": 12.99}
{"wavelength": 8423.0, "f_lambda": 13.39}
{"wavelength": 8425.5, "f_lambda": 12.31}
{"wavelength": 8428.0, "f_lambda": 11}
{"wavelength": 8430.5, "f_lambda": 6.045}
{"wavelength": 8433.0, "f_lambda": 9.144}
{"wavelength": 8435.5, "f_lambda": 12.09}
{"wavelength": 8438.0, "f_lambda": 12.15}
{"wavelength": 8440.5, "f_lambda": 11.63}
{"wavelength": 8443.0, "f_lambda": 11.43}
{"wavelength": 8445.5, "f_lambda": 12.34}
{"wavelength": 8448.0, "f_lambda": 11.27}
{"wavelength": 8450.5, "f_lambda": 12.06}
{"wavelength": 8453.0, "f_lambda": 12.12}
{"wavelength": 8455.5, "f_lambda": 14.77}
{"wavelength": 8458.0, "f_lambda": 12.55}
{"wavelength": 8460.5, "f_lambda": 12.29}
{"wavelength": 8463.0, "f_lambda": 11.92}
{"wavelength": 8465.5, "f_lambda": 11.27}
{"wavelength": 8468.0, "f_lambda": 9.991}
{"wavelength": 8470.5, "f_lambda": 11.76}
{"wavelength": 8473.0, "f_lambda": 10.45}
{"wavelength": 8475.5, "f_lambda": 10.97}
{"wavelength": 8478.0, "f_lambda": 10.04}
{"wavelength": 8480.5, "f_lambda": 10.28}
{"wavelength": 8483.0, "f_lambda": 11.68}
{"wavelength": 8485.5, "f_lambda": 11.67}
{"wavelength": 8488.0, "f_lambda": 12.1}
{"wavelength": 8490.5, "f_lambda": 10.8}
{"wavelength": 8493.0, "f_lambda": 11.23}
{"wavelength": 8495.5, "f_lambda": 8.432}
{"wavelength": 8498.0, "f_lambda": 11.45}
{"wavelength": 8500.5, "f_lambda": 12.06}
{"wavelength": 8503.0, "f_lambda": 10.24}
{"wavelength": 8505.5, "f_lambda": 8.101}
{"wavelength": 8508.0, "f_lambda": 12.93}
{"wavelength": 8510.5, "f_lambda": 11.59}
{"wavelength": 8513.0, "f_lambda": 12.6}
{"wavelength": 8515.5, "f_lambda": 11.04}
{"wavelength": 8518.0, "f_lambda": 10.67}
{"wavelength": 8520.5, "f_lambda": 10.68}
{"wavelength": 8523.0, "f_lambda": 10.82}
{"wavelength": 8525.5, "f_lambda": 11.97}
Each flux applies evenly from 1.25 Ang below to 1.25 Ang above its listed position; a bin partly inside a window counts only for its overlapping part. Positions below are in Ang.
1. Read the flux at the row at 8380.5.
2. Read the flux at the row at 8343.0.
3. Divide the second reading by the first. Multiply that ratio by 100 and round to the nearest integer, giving 106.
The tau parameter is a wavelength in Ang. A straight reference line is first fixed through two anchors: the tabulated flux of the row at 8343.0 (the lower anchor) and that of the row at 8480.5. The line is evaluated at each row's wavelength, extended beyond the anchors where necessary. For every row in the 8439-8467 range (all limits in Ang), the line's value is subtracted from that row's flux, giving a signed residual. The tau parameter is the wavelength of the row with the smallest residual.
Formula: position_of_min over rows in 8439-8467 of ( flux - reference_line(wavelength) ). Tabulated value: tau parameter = 8448.0 Ang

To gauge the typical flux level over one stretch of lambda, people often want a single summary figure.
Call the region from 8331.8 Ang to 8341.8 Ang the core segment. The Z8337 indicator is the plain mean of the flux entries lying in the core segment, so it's 12.9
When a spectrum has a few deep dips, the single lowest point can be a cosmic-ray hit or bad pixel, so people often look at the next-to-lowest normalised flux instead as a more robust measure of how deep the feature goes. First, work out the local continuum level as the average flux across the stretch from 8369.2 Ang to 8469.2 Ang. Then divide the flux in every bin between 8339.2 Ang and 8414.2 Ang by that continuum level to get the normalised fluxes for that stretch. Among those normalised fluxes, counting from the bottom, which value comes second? 0.87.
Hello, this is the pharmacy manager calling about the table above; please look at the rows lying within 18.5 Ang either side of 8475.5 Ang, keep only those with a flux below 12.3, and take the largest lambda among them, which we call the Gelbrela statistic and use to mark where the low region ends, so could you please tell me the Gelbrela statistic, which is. 8493.0 Ang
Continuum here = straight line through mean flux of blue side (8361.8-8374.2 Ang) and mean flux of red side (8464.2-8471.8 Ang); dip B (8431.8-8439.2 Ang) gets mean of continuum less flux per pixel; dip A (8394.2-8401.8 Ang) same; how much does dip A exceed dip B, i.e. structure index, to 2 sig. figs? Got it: -1.3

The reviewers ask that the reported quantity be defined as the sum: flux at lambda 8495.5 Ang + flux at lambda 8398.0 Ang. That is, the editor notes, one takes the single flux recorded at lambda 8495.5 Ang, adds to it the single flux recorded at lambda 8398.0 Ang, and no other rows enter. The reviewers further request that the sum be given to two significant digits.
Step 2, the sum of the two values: 21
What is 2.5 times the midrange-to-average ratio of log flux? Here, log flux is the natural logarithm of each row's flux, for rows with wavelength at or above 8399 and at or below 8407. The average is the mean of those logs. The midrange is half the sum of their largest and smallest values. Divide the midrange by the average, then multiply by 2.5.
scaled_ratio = 2.51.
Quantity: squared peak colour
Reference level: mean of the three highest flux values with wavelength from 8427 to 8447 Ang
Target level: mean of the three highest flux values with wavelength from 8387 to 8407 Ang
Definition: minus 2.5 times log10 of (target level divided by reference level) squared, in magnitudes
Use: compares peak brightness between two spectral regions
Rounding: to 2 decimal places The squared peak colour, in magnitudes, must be -0.18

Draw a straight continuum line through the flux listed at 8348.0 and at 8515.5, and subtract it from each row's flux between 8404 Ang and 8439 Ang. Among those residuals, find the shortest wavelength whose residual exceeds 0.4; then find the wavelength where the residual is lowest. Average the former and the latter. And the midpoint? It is 8418.0 Ang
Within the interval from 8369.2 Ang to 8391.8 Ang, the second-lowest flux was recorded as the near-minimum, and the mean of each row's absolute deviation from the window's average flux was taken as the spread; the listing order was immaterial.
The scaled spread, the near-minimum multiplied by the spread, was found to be 3.9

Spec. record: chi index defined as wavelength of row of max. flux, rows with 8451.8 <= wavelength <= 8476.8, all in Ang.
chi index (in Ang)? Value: 8455.5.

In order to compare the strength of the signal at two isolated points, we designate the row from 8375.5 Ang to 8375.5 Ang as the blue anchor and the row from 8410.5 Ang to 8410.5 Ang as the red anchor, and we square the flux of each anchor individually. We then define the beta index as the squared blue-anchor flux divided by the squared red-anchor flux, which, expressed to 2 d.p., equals 0.66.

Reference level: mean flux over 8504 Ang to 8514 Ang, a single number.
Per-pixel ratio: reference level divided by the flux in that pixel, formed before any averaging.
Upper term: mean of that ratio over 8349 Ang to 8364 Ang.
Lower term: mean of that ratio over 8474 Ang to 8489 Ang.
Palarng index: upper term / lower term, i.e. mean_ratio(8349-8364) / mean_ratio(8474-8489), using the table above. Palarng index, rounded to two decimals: 0.95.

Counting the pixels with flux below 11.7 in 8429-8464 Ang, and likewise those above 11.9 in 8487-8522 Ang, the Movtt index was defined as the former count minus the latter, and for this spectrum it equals 1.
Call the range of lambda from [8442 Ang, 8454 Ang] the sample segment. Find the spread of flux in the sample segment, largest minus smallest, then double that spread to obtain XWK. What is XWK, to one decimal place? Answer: 2.1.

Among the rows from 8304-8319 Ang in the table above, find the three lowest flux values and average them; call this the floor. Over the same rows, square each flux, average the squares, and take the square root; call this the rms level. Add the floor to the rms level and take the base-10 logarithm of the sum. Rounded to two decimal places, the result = 1.36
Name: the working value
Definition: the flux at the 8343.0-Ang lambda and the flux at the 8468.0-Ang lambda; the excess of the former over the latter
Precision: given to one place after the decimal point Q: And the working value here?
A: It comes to 2.1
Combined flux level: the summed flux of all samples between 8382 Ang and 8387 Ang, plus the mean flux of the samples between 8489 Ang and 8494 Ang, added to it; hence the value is 33.2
